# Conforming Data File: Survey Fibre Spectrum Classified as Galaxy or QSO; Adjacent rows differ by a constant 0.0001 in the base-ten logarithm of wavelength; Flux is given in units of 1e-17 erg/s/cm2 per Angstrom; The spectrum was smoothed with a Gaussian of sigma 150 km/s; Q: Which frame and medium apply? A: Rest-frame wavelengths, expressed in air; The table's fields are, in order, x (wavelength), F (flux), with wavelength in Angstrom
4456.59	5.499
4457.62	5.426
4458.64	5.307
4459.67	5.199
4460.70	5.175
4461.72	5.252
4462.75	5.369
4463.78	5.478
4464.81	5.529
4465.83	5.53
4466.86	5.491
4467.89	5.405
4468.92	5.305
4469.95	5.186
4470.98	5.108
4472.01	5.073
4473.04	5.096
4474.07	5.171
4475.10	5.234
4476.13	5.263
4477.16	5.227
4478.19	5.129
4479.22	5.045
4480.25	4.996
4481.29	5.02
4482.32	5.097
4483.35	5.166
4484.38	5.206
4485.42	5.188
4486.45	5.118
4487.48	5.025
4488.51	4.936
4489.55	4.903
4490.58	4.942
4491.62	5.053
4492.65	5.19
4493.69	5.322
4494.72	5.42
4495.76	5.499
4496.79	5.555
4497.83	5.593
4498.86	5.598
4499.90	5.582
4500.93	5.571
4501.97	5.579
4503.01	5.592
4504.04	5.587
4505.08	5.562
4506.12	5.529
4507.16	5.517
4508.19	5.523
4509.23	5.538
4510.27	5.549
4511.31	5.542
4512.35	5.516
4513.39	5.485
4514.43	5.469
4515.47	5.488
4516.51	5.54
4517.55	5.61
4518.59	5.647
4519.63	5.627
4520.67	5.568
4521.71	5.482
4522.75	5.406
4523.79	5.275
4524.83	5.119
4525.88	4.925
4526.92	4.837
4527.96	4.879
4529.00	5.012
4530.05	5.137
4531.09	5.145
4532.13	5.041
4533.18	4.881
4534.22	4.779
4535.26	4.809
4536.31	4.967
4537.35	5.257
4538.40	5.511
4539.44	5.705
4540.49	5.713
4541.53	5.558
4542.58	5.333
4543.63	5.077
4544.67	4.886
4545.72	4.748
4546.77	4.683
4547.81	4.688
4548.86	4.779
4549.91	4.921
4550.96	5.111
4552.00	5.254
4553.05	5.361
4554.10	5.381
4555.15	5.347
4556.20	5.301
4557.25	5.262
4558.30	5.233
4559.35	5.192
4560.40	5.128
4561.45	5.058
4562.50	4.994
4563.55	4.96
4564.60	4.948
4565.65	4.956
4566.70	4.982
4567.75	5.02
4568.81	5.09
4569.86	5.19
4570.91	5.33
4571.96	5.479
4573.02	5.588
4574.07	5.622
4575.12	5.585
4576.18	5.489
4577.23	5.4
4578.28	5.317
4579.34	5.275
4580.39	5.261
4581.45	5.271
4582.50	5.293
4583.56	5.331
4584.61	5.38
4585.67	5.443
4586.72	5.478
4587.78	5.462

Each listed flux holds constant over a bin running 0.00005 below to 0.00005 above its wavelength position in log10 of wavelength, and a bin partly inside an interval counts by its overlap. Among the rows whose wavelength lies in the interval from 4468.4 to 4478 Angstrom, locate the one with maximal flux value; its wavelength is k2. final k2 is 4468.92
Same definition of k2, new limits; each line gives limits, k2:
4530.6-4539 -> 4538.40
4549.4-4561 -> 4554.10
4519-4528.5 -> 4519.63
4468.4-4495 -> 4494.72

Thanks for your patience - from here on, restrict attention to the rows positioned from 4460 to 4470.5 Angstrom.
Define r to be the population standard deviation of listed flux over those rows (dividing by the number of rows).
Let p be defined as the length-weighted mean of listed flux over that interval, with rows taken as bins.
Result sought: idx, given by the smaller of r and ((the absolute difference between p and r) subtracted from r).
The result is -5.11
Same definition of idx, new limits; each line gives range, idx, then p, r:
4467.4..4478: -5.01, 5.2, 0.10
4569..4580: -5.14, 5.4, 0.14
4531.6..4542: -4.52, 5.2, 0.35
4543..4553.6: -4.50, 5.0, 0.23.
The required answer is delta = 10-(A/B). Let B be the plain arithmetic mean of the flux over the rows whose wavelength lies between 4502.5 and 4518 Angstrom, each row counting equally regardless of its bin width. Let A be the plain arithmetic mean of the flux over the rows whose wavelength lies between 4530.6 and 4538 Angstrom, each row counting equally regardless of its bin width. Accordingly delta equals 9.10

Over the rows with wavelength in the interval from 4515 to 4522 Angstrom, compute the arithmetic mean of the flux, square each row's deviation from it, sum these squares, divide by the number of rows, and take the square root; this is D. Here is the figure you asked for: 0.06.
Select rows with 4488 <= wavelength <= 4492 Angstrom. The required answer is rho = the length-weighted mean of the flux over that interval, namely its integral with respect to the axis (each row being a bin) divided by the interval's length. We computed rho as 4.94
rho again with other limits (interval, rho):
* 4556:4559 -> 5.25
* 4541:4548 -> 5.02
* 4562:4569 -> 4.99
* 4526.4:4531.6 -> 5.00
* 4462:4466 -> 5.46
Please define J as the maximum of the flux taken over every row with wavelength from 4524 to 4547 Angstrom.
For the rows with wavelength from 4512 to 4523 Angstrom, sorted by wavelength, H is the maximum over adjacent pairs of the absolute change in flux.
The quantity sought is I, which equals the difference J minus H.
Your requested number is 5.63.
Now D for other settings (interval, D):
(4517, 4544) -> 0.30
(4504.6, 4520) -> 0.05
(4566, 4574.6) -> 0.24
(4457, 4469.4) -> 0.12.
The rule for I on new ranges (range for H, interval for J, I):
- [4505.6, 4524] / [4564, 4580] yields 5.49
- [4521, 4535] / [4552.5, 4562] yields 5.19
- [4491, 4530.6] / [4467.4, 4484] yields 5.21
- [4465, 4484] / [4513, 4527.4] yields 5.53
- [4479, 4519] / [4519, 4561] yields 5.58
